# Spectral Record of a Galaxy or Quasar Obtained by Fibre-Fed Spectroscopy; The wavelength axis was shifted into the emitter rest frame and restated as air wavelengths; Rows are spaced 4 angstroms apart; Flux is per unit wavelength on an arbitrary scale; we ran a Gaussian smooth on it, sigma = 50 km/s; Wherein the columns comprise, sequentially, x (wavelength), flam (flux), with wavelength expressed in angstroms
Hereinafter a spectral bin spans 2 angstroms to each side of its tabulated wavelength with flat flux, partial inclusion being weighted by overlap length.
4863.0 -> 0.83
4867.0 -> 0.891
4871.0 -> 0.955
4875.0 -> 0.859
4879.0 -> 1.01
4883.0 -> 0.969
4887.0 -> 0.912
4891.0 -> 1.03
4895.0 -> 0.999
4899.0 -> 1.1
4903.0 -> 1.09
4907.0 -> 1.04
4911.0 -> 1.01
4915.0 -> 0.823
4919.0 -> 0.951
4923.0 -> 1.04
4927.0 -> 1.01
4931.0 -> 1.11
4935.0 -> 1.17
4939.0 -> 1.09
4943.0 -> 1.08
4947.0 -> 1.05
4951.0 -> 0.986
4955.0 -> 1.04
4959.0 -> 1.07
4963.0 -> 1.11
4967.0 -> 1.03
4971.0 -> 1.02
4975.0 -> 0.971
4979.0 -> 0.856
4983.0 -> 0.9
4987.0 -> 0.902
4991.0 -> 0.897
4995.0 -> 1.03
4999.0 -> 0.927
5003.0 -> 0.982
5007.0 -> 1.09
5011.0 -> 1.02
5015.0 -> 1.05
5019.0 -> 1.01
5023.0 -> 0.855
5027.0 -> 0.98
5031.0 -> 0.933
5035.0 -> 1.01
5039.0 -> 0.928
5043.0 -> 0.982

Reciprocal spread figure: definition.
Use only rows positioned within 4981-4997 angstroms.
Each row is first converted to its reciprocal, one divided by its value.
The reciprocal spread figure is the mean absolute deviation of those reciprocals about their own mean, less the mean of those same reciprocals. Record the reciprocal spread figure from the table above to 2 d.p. -1.02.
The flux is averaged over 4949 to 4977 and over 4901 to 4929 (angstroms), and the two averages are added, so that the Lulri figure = 2.03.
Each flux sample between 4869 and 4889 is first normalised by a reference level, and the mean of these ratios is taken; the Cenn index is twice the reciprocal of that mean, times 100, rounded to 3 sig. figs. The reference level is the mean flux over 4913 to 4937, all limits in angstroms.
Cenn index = 216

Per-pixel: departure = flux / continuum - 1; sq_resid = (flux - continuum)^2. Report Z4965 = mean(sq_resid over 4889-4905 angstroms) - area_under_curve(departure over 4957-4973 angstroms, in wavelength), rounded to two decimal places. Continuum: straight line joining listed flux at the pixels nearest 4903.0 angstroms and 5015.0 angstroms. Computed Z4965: 0.16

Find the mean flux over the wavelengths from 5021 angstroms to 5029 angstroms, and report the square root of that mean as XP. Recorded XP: 0.96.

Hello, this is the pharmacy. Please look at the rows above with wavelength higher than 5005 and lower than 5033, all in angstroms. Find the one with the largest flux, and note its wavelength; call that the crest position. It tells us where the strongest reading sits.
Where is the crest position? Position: 5007.0 angstroms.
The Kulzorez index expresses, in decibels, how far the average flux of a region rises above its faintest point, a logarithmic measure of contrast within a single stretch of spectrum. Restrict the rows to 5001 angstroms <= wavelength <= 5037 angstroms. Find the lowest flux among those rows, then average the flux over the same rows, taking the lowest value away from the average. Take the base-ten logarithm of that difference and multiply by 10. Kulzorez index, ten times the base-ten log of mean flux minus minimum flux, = -8.63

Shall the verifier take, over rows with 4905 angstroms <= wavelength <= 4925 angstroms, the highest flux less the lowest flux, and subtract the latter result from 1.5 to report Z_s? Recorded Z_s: 1.28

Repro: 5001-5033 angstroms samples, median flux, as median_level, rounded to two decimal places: 1.00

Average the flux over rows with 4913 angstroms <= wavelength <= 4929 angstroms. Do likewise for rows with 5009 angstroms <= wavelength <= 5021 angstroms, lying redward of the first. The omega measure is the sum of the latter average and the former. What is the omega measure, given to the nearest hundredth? 1.98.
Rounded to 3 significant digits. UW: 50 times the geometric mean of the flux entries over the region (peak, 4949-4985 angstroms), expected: 49.8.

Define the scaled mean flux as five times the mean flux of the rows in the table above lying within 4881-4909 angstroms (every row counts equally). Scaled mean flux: 5.1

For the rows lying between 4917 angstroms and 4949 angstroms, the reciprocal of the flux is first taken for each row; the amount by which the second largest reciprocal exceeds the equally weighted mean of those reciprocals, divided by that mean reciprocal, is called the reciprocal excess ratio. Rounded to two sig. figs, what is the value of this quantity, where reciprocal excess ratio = 0.048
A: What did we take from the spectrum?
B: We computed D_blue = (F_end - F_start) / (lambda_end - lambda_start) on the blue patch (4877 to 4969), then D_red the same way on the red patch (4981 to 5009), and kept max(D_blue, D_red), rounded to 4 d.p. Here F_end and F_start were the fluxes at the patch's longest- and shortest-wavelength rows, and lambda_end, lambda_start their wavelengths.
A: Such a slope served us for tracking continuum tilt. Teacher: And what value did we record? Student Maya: 0.0079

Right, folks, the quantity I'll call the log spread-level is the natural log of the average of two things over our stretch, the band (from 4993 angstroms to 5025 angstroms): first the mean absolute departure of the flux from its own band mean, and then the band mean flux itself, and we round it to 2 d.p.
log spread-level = -0.64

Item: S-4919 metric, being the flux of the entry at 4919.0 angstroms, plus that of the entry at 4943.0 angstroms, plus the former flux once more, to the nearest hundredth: 2.98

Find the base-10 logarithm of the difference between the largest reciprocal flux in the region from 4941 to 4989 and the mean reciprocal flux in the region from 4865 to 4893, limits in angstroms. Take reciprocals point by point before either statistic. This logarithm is -0.97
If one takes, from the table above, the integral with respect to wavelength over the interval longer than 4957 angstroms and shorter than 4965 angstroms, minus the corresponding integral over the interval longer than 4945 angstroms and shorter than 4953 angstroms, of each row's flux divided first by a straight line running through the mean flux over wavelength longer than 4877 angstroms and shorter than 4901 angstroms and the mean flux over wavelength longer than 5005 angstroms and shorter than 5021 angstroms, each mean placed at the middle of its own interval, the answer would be 0.5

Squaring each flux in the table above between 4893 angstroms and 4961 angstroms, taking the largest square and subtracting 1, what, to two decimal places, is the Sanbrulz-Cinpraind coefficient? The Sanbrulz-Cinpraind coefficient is 0.37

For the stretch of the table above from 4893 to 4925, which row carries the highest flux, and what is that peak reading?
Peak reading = 1.1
